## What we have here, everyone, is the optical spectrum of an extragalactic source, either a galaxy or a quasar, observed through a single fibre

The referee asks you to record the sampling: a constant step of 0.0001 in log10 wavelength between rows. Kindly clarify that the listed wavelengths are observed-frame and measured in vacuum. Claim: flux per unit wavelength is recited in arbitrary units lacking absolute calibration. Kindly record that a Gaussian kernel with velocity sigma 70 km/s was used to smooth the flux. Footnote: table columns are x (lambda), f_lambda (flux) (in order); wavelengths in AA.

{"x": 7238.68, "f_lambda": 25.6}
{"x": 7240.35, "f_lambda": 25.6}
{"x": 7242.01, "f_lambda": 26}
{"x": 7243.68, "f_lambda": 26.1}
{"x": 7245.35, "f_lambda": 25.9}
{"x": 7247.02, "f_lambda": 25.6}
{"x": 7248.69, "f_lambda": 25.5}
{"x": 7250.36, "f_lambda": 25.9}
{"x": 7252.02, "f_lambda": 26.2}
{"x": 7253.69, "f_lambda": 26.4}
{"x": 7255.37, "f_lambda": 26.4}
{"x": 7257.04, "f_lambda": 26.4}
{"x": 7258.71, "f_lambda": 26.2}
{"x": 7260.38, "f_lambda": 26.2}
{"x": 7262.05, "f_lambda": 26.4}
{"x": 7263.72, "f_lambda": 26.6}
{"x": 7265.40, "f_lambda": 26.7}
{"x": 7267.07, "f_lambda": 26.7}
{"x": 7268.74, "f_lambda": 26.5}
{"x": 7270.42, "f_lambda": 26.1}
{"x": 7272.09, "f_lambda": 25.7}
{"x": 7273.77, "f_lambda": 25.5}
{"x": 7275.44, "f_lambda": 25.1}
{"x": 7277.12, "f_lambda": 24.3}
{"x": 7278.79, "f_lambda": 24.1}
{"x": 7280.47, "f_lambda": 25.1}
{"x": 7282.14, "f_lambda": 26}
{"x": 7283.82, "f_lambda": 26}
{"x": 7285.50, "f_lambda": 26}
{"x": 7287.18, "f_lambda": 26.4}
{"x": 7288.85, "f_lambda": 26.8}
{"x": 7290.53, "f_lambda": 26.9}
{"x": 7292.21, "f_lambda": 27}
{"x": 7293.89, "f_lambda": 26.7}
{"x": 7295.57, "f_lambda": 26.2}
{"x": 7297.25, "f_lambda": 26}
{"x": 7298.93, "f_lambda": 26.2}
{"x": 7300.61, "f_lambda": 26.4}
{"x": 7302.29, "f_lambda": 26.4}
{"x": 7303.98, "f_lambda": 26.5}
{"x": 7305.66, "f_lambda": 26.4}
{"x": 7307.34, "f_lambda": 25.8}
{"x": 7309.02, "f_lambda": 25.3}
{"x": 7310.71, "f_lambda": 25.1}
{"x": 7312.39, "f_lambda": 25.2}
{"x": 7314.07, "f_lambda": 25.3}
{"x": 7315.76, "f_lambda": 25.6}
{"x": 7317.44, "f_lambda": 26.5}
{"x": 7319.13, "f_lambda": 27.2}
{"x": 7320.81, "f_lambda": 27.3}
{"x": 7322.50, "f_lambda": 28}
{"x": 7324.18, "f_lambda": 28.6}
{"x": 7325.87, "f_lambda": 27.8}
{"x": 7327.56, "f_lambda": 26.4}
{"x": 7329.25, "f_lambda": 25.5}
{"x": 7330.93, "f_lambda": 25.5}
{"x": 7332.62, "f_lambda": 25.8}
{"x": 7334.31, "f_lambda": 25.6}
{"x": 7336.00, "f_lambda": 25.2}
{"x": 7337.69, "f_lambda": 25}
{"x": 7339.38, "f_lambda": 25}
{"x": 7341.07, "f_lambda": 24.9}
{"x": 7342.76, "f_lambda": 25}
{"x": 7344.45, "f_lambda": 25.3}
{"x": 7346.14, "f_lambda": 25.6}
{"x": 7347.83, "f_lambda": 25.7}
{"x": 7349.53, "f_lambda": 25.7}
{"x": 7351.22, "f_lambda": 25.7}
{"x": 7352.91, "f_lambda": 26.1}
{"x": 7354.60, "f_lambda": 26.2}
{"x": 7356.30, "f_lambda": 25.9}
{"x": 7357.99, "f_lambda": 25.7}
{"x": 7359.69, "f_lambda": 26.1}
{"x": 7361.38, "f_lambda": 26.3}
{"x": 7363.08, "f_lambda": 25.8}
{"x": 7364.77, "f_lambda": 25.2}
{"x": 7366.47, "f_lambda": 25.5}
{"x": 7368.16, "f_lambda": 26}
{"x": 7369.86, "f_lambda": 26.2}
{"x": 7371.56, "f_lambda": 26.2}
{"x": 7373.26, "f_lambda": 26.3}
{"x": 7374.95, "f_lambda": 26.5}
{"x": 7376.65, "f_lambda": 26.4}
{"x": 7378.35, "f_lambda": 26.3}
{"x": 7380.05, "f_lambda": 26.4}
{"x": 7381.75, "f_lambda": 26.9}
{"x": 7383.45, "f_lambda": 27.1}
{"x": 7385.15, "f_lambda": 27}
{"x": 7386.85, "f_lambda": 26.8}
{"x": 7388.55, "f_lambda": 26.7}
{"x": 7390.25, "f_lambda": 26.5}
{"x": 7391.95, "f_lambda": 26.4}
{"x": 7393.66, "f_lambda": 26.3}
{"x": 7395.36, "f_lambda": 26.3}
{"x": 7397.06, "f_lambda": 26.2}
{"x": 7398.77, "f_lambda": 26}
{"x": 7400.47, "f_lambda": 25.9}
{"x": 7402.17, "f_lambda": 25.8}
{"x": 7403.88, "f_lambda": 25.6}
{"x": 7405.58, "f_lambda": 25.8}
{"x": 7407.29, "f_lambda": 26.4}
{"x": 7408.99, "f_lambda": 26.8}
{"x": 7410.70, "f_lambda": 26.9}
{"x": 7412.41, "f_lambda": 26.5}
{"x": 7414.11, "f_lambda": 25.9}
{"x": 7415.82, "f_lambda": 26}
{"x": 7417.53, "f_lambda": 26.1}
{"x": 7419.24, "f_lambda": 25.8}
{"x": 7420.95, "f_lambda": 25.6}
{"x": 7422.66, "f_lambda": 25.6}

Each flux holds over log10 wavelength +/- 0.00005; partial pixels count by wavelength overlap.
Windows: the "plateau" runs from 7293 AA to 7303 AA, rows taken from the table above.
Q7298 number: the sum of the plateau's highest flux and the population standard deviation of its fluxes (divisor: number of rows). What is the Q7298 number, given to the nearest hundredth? 26.92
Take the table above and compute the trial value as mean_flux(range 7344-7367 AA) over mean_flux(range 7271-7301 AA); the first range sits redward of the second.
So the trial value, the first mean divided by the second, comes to 0.995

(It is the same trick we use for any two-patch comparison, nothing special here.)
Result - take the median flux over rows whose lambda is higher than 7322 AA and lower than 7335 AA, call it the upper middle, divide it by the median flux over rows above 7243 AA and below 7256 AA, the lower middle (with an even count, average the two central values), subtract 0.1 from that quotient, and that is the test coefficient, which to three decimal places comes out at 0.904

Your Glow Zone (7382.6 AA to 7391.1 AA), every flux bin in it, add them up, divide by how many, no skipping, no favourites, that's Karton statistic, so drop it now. 26.8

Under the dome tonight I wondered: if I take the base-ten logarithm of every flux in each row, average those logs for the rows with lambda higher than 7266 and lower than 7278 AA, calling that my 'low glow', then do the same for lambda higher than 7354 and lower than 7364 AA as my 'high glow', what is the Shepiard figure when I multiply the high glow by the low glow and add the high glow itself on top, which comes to 3.410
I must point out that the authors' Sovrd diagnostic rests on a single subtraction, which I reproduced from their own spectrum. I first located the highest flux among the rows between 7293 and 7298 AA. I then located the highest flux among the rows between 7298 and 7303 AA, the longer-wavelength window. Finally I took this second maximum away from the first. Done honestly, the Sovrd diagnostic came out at 0.3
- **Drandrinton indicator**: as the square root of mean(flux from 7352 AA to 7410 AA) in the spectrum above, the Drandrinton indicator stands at 5.12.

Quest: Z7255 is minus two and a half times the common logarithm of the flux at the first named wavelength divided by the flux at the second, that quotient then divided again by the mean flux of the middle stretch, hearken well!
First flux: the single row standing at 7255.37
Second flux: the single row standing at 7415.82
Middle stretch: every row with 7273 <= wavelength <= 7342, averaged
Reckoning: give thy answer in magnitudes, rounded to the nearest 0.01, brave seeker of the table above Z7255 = 3.52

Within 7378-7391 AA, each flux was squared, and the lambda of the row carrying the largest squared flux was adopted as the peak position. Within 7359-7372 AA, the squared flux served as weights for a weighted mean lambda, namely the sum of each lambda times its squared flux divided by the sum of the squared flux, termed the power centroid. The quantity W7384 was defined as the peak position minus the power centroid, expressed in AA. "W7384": 17.8 AA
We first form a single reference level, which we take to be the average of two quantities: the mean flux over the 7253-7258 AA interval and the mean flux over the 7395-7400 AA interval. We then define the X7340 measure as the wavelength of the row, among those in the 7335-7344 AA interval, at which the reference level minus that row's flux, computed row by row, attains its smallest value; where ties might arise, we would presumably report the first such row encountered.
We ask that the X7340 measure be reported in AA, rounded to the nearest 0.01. 7336.00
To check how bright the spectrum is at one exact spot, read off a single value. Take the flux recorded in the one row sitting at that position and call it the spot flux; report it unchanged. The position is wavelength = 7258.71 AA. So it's 26.2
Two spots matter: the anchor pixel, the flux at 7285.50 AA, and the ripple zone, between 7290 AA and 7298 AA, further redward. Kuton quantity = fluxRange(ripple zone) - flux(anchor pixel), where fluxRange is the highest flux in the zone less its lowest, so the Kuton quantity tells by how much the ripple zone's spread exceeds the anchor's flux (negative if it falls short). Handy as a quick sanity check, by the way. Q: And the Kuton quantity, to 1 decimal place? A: -25.0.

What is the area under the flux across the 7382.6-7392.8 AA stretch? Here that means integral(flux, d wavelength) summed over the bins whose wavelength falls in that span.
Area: 273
